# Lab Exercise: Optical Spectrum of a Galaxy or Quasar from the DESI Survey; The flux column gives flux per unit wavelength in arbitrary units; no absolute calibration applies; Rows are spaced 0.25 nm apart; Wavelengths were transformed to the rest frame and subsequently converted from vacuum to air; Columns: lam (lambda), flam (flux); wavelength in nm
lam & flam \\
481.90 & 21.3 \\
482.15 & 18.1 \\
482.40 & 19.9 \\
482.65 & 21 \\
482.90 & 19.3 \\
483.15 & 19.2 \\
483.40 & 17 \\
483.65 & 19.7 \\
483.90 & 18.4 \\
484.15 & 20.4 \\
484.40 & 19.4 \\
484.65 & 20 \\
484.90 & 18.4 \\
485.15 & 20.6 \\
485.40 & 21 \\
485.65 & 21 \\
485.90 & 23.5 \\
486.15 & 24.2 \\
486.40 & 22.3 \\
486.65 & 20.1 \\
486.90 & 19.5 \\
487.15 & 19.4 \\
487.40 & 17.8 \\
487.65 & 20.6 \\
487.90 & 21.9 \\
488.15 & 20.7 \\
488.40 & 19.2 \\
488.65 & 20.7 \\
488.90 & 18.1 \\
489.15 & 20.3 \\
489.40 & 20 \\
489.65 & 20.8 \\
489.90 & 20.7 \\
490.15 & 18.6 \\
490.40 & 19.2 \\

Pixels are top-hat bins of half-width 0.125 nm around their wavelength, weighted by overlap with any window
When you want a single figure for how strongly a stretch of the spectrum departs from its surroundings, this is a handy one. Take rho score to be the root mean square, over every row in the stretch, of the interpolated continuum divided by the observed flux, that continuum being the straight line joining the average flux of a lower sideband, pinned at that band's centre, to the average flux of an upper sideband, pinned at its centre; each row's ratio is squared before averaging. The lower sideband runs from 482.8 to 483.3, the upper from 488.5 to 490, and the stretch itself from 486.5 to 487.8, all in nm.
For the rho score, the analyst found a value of 1.02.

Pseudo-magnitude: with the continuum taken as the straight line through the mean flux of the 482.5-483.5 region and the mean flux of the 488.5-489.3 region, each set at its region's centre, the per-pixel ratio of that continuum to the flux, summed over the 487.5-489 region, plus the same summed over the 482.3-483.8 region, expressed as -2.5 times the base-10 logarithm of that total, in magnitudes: -2.68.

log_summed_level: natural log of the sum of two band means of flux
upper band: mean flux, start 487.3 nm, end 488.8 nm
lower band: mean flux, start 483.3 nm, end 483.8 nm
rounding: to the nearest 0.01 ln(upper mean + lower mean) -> 3.65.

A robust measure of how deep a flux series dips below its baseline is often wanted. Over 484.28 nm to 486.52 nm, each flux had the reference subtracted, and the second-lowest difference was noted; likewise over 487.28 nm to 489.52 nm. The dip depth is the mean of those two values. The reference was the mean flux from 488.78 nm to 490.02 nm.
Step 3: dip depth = -1.2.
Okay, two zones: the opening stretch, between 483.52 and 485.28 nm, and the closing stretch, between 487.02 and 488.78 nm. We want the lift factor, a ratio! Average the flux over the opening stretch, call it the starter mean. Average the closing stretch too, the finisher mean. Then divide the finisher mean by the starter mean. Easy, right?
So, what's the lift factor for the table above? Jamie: 1.02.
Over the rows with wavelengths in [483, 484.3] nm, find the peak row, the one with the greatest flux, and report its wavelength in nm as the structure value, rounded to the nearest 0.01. 484.15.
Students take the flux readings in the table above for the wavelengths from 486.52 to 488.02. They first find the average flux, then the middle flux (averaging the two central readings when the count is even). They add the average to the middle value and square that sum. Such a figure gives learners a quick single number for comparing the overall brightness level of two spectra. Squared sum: 1575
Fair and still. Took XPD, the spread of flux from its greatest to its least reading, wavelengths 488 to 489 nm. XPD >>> 2.6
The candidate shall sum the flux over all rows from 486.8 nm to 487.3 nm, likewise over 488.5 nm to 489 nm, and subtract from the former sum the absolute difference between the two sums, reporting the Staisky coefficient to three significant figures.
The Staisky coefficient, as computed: 38.8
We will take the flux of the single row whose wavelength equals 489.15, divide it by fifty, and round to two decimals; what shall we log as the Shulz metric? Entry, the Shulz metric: 0.41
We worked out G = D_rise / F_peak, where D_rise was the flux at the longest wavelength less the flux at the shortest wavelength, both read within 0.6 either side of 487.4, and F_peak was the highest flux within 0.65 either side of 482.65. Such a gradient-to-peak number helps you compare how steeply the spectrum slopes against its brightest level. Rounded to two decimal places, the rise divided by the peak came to 0.11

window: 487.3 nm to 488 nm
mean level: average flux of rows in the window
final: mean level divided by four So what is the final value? 5.03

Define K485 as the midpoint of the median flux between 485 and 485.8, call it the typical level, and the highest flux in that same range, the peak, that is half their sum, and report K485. 21.0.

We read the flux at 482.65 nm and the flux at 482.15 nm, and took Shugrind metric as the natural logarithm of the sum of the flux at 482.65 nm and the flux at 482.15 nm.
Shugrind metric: 3.67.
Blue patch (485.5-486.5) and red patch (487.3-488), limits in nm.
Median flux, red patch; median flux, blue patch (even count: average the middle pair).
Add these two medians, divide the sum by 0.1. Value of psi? 435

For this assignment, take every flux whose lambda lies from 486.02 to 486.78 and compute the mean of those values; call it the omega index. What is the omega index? 22.2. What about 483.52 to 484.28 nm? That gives 19.5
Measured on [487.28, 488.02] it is 20.1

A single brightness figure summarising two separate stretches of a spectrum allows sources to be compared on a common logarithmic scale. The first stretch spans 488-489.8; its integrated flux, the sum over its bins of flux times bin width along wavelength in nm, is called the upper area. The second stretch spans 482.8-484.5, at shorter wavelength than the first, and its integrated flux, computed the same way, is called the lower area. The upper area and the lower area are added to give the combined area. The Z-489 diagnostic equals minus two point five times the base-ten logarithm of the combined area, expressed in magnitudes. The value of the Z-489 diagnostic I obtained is -4.59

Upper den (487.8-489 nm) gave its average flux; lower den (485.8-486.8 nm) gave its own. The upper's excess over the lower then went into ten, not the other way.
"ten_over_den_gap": -4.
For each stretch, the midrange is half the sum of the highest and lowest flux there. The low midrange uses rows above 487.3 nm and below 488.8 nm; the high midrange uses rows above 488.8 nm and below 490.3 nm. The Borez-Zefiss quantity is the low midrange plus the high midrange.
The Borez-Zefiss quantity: 39.3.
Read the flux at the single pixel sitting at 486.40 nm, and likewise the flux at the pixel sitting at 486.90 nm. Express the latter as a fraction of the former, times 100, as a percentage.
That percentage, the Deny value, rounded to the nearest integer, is 87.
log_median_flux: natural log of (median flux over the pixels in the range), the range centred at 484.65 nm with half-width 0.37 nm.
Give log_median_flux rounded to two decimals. 2.97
